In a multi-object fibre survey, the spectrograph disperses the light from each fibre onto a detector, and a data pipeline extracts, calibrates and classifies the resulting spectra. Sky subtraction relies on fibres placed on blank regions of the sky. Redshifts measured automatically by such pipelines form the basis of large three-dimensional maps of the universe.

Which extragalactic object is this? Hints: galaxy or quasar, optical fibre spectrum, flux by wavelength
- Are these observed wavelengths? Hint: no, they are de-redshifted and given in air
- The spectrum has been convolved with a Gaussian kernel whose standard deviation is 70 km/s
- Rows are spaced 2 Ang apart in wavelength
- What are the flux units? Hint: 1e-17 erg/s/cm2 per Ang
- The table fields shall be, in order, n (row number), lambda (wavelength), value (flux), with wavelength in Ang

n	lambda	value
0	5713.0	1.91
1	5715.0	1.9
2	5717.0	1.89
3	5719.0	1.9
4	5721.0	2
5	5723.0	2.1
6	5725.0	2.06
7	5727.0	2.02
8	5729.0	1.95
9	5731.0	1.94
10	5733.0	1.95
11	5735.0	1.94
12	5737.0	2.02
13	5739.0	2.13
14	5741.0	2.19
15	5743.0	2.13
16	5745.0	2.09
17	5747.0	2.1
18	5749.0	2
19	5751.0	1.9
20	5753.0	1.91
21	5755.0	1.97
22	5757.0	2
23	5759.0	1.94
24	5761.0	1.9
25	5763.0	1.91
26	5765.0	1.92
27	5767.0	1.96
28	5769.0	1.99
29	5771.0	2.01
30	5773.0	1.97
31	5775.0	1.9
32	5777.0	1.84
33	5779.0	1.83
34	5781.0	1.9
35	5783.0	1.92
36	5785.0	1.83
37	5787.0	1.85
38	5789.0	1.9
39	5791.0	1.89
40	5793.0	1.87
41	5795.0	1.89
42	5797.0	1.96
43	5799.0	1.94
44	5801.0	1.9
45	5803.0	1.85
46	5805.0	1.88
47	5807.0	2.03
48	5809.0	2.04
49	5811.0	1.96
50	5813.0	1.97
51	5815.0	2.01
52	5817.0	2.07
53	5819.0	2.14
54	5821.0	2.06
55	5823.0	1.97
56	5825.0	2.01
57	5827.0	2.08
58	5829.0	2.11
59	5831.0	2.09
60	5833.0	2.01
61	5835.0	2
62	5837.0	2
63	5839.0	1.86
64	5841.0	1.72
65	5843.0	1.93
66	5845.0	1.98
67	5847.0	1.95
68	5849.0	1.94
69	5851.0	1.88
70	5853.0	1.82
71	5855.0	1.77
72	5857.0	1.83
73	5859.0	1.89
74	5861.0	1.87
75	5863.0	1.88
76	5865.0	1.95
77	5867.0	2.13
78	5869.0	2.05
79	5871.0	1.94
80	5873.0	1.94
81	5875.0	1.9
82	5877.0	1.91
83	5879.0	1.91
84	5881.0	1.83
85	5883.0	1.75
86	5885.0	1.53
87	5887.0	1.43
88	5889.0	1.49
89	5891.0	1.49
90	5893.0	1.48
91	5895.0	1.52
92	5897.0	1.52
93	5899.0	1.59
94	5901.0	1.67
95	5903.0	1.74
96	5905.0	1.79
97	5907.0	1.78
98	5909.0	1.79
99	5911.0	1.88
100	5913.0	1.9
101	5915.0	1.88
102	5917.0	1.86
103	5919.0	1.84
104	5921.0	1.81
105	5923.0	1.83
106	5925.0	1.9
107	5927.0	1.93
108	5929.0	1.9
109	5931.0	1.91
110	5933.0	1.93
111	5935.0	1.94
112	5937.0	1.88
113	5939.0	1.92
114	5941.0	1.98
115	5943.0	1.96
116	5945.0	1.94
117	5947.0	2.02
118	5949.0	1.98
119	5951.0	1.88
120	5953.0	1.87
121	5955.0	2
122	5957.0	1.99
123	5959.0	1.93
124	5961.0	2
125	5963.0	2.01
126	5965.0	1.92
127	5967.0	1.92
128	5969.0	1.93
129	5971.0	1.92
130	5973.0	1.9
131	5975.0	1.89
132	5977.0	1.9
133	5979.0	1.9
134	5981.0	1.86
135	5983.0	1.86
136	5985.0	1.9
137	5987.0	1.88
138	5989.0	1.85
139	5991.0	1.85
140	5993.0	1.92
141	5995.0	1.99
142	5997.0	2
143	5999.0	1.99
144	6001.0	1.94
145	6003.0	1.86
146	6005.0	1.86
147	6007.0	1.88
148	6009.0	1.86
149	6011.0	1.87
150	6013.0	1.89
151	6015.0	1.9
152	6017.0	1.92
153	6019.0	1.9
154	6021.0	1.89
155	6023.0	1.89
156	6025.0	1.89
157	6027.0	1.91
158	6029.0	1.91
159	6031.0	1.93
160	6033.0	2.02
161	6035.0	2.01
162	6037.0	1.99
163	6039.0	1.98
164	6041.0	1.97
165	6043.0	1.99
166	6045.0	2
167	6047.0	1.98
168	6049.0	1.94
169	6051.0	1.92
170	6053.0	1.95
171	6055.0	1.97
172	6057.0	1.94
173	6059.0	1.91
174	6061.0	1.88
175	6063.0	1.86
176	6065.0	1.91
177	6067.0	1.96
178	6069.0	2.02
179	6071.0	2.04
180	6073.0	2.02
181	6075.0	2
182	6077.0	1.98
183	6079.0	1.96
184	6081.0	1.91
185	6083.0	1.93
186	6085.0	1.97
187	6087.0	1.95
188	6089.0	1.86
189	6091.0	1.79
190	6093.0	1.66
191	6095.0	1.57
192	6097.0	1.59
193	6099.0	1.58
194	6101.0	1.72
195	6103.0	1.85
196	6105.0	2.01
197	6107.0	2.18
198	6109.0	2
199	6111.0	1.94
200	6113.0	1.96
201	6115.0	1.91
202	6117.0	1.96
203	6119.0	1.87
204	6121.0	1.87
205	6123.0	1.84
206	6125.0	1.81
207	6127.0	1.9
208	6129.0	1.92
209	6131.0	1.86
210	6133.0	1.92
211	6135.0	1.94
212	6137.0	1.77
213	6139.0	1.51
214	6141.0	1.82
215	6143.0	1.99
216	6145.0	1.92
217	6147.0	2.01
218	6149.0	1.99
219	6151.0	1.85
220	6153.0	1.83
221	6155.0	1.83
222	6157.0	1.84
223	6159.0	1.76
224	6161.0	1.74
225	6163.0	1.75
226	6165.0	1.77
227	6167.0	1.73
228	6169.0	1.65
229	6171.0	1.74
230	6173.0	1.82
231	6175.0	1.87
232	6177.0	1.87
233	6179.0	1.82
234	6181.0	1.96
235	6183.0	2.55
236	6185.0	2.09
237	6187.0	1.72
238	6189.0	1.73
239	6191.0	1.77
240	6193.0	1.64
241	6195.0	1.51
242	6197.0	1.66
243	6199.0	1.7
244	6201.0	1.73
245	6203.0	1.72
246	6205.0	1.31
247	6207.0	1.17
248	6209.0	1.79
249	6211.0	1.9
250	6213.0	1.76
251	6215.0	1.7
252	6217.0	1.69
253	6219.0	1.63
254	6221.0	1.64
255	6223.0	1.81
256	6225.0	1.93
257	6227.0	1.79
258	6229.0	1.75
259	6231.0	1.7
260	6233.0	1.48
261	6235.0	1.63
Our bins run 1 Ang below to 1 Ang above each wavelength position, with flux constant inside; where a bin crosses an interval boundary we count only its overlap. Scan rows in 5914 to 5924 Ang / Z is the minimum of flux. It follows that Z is 1.81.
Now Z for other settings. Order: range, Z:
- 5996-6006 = 1.86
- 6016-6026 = 1.89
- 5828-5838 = 2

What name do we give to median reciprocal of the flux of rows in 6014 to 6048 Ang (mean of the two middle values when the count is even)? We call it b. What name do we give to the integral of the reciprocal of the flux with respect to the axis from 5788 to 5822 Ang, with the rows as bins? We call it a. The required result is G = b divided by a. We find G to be 0.0299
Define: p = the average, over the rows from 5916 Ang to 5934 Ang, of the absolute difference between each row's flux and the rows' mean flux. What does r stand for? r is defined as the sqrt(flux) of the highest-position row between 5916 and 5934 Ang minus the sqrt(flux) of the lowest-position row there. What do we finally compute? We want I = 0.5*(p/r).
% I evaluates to 0.8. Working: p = 0.04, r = 0.03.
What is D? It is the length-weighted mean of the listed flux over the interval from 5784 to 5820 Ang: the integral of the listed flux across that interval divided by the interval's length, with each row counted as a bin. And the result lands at 1.94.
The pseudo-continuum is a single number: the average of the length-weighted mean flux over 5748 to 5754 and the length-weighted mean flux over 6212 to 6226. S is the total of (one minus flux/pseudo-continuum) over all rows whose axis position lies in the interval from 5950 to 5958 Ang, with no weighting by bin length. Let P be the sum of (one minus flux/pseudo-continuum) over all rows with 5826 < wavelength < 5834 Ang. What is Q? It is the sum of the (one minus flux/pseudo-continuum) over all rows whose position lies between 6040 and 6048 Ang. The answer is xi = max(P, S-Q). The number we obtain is 0.11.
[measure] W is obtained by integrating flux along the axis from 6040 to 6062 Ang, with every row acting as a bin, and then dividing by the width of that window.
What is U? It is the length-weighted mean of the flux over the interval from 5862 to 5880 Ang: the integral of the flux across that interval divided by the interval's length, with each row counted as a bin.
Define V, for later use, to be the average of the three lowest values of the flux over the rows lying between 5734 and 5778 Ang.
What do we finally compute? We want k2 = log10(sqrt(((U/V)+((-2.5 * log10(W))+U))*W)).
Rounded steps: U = 1.96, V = 1.88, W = 1.95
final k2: 0.323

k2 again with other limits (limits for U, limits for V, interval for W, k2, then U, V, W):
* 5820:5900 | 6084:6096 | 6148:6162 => 0.312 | 1.85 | 1.67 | 1.83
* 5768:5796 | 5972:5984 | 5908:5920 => 0.310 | 1.90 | 1.87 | 1.86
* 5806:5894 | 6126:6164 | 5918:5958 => 0.326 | 1.90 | 1.67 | 1.92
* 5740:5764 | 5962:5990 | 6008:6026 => 0.328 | 2.00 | 1.86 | 1.89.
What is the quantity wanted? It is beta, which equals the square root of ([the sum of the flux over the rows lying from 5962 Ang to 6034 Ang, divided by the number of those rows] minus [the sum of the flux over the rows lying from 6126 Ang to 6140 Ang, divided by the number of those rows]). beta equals 0.28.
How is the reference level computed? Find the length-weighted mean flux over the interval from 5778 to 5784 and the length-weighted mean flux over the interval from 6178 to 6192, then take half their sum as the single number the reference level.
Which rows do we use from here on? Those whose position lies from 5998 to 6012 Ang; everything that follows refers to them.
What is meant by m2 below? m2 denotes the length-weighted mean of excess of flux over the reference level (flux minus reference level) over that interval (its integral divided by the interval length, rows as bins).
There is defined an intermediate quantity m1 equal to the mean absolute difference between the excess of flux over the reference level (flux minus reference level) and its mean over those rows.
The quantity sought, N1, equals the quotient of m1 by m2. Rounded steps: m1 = 0.040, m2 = -0.02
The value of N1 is -1.9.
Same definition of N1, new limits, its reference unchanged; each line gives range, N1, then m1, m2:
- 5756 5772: 1.0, 0.036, 0.04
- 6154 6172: -0.2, 0.039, -0.16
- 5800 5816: 1.5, 0.059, 0.04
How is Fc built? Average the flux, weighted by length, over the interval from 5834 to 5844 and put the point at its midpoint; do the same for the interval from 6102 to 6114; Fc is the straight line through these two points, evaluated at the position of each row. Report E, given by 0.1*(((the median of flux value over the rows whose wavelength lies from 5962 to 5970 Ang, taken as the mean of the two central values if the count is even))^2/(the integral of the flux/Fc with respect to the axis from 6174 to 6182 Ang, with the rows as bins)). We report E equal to 0.050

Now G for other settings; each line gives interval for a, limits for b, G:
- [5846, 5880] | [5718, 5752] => 0.0278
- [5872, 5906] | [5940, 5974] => 0.0251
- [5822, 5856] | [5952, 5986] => 0.0298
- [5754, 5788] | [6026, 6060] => 0.0286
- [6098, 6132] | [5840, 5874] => 0.0287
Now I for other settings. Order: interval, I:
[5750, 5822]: 0.5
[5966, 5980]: -0.9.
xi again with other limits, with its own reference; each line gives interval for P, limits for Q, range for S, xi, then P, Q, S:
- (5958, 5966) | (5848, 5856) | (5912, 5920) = -0.04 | -0.28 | -0.03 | -0.07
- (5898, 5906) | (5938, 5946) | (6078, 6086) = 0.30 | 0.30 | -0.25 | -0.23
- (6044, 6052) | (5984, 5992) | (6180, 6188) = -0.27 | -0.27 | -0.07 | -0.53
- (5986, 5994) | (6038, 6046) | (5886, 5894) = 1.12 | -0.08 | -0.32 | 0.79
